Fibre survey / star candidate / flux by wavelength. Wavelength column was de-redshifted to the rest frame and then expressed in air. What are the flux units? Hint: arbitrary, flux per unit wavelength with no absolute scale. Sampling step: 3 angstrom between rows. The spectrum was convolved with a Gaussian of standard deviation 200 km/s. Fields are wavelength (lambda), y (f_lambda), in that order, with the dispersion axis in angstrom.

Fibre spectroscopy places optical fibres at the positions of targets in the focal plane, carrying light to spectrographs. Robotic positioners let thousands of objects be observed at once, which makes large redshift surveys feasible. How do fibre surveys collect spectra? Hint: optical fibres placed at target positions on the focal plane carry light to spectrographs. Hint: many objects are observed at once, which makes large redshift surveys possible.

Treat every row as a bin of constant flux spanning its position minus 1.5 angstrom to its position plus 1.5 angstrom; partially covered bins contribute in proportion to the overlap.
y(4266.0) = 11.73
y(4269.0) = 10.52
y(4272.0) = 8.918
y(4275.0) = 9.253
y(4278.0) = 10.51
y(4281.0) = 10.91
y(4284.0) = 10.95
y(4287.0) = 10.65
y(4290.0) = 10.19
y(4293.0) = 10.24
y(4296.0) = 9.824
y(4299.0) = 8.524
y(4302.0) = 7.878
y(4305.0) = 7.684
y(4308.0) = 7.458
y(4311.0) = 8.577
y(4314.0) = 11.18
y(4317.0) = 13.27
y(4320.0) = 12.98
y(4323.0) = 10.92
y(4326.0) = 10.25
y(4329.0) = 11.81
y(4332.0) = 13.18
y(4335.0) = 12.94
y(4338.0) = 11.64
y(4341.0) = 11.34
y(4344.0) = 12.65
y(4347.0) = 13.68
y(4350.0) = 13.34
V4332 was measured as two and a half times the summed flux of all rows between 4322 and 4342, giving 205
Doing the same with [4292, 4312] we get 150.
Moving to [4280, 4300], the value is 178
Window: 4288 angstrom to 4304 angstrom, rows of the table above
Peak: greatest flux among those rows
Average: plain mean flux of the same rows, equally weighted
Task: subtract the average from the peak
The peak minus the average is 0.9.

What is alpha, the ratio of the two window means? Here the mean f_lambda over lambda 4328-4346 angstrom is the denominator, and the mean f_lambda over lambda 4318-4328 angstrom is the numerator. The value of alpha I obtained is 0.93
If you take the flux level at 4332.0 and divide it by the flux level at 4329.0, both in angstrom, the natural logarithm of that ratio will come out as 0.11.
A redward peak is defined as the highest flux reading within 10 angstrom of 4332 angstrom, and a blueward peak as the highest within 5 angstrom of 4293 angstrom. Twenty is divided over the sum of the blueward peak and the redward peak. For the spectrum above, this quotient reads 0.85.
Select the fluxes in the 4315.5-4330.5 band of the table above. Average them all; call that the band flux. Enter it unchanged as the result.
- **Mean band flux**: 11.8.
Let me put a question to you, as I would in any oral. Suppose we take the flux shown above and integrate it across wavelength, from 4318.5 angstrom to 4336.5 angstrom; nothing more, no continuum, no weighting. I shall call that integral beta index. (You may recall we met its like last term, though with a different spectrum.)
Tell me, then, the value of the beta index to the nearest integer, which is 216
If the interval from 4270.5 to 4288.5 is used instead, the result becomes 184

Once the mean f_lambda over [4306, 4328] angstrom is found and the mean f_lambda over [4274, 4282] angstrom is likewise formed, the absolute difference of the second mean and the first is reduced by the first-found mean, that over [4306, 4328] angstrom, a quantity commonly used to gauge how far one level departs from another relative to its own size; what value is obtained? -10.2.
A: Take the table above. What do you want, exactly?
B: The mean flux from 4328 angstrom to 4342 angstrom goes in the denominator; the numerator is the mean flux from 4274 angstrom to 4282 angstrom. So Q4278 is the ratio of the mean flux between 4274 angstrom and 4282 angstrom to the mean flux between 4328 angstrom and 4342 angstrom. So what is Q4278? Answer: 0.84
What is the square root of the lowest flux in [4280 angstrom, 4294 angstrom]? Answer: 3.19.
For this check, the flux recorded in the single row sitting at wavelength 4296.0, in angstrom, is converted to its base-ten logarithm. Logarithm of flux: 0.99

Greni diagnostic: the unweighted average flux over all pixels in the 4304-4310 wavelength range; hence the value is 7.6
